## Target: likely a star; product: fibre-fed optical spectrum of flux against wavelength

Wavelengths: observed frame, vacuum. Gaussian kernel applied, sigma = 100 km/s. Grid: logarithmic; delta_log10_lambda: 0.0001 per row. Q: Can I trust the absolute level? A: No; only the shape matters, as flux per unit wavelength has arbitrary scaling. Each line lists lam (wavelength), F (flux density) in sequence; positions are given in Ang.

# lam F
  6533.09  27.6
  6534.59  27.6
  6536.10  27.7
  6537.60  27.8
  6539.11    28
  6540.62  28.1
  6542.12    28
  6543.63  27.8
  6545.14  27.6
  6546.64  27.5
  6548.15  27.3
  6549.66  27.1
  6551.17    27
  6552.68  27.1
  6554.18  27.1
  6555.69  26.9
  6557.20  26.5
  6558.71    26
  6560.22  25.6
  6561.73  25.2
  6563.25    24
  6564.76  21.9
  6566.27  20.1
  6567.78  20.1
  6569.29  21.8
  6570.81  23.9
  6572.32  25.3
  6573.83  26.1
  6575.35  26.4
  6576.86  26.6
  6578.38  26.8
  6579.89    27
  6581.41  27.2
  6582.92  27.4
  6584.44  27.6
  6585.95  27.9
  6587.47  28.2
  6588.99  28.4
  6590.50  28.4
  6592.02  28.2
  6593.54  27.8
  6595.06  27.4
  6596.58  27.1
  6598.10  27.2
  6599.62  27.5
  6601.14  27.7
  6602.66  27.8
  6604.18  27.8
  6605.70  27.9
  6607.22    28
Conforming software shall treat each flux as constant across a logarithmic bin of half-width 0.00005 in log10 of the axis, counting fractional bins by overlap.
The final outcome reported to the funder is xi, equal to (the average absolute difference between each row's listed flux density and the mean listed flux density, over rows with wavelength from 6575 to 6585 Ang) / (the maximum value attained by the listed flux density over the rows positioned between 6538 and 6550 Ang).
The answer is 0.012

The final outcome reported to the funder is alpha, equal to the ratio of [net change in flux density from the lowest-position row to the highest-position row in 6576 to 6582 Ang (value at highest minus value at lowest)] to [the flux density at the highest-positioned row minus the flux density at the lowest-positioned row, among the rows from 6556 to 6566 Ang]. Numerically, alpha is -0.1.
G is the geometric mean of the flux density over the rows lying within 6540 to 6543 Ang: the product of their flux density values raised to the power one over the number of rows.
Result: 28.0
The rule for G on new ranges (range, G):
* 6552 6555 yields 27.1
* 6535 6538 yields 27.7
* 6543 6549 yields 27.5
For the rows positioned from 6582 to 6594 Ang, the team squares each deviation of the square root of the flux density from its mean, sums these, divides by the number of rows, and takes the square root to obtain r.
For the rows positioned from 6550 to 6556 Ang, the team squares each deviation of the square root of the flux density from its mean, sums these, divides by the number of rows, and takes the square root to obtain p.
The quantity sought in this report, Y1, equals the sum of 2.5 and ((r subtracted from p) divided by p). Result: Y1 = -1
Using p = 0.008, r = 0.033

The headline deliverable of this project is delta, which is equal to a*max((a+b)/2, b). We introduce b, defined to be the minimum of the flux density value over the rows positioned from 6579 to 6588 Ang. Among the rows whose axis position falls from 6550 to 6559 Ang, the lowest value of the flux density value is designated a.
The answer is 702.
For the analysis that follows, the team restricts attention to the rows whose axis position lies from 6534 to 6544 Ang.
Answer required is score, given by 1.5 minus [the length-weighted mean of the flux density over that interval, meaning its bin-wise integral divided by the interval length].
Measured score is -26.3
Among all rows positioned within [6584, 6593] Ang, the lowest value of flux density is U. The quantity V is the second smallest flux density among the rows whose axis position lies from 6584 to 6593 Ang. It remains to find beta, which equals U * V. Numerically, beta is 770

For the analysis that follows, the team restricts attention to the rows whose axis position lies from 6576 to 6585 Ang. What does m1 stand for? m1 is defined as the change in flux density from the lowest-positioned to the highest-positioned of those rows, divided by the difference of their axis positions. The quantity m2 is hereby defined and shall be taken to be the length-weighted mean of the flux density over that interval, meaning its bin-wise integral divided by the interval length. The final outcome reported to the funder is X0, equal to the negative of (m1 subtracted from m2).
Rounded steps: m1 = 0.13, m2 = 27.1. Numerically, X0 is -27.0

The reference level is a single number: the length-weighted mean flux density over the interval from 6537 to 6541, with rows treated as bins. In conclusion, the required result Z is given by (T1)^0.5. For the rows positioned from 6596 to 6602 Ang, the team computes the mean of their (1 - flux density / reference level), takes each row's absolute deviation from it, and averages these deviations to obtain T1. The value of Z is 0.090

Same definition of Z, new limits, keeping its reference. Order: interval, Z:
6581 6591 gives 0.120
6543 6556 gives 0.095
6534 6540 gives 0.067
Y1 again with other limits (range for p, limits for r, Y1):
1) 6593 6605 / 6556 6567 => -6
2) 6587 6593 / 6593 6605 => 1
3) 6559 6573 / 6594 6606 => 3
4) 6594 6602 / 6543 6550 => 2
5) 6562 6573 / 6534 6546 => 3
